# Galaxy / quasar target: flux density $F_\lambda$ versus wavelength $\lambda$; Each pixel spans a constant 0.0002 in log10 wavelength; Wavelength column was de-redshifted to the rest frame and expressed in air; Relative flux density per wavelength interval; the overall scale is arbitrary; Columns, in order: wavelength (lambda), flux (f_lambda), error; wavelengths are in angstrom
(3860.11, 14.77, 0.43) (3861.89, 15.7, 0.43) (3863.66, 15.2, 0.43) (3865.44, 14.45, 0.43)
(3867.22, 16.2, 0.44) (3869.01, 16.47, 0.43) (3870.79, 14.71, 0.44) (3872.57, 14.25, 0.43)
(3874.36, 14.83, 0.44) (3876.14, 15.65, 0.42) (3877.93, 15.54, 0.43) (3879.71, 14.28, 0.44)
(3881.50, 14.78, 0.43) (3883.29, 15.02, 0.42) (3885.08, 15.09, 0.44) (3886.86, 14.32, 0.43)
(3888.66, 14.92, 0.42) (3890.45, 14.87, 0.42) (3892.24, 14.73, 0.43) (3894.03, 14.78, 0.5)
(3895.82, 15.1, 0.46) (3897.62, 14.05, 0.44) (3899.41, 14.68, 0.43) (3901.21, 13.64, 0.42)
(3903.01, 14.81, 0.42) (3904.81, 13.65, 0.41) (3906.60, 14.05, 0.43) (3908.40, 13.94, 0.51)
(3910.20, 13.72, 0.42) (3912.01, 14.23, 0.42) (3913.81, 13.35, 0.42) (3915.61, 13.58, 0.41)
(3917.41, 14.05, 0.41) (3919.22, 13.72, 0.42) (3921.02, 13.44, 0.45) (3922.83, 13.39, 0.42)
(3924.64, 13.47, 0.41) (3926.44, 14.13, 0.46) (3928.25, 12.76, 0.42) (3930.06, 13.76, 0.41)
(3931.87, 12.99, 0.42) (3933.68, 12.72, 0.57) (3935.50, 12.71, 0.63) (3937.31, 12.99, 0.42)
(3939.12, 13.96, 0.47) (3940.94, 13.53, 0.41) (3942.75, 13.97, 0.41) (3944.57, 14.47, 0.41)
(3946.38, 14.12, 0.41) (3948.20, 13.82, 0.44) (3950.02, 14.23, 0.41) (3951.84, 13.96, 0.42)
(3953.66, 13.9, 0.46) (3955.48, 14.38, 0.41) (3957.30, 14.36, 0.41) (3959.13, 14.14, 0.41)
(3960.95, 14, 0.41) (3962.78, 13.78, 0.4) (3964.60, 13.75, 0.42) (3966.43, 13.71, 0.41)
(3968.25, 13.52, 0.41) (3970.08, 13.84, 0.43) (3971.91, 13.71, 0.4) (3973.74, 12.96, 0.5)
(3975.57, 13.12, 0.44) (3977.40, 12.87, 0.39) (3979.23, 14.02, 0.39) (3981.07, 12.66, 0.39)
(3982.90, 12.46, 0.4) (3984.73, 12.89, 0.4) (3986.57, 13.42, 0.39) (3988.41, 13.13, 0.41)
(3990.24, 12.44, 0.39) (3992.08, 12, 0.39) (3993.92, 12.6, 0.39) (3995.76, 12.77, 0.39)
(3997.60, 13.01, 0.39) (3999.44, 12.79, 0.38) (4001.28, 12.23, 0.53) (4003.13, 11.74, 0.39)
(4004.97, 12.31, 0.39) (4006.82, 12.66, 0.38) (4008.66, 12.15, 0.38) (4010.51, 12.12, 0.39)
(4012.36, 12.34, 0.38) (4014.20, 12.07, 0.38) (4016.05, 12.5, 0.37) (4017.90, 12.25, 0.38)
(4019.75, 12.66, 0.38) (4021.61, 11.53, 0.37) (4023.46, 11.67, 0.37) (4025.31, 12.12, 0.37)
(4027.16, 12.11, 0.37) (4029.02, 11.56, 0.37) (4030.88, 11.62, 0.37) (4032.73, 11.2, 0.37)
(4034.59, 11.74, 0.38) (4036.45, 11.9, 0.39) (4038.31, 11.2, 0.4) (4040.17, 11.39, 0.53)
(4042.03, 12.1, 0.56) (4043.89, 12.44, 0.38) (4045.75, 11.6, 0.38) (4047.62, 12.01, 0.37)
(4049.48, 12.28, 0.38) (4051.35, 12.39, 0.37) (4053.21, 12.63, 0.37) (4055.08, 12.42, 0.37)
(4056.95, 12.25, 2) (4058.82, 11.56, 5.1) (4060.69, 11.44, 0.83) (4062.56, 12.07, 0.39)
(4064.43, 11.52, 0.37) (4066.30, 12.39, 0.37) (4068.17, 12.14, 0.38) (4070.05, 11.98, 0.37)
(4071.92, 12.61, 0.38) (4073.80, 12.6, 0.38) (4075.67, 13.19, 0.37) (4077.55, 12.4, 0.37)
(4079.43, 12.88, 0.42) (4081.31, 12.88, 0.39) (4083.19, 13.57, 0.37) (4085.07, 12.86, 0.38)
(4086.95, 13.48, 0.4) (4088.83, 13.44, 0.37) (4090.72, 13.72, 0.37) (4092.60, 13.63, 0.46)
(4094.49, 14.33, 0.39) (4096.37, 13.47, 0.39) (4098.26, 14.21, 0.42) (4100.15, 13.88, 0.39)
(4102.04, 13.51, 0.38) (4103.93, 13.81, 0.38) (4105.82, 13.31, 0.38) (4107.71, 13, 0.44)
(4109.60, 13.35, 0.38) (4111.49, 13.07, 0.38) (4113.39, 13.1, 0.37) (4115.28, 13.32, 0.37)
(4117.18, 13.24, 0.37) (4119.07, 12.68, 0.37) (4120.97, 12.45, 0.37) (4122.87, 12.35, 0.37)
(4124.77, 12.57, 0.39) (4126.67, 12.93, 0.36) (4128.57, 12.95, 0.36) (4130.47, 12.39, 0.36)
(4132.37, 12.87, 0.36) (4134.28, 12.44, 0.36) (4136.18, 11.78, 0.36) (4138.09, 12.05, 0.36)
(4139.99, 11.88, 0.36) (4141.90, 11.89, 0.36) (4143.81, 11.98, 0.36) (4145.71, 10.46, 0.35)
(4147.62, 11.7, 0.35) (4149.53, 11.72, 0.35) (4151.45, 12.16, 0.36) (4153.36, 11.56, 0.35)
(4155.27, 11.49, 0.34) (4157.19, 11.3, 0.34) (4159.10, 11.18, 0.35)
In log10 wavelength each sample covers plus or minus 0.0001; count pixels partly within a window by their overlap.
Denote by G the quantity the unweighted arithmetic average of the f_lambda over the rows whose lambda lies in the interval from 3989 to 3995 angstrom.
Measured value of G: 12.3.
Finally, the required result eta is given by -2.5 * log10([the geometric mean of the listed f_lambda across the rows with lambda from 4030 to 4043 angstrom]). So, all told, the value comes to -2.66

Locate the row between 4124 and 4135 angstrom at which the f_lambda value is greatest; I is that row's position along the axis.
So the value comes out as 4128.57 angstrom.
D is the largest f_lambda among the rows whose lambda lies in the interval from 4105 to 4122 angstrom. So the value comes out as 13.35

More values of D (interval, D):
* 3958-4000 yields 14.14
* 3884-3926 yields 15.1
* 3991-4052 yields 13.01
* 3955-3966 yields 14.38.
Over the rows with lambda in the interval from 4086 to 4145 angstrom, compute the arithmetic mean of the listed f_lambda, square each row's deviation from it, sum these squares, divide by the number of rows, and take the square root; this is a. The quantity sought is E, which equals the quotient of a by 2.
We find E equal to 0.34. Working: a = 0.68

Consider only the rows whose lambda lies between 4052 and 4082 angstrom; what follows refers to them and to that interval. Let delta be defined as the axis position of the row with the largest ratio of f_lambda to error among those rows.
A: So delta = 4075.67 angstrom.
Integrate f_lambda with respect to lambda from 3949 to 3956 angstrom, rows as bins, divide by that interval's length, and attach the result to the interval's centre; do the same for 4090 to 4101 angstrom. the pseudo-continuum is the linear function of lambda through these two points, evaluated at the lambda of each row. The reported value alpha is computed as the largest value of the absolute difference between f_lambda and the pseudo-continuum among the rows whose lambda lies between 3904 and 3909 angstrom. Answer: 0.5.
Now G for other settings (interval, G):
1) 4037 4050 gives 11.9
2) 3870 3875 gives 14.6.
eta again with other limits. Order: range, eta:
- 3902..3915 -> -2.86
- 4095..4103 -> -2.85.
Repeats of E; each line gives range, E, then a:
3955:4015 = 0.37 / 0.74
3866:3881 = 0.40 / 0.79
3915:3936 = 0.24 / 0.48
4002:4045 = 0.21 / 0.42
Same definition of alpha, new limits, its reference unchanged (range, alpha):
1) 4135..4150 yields 3.3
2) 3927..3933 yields 1.4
